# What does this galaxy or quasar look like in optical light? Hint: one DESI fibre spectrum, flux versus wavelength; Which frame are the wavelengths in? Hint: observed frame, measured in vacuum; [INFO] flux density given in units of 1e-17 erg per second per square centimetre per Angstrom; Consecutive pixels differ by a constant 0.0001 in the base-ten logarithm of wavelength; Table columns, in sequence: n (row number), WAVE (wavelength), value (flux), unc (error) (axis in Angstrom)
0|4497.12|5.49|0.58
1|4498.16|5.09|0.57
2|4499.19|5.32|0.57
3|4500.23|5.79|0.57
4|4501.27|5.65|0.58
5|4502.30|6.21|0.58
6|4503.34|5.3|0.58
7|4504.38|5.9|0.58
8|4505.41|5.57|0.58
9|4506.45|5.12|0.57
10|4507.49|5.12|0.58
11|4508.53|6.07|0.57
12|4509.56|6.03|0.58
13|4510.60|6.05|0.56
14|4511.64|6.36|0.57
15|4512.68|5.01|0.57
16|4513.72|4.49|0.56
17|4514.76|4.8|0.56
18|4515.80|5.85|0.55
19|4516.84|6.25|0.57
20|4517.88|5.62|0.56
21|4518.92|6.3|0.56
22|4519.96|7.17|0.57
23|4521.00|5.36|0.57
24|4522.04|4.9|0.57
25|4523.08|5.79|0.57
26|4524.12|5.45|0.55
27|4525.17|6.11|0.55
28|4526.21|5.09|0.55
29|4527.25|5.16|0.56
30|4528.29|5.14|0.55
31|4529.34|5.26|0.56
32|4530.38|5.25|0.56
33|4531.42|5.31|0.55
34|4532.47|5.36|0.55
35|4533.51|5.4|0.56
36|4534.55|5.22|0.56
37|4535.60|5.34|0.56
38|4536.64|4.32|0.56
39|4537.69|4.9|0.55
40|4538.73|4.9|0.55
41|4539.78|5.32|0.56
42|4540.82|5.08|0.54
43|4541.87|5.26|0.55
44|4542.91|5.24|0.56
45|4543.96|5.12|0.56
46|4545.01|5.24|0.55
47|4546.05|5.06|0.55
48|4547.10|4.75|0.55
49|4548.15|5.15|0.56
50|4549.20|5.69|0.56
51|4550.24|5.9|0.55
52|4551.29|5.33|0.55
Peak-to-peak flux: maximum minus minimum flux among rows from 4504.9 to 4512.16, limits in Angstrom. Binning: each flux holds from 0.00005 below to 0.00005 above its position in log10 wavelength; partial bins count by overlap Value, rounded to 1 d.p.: 1.2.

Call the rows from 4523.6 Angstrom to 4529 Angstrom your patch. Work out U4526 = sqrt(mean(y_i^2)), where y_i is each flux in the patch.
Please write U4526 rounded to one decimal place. 5.4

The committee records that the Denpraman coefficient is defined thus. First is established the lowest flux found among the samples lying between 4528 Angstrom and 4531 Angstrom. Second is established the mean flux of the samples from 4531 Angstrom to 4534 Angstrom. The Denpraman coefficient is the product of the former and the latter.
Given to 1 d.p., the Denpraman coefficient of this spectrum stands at 27.5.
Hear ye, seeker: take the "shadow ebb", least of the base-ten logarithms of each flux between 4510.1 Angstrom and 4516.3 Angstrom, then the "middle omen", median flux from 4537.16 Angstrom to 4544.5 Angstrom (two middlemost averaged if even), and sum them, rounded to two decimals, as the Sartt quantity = 5.77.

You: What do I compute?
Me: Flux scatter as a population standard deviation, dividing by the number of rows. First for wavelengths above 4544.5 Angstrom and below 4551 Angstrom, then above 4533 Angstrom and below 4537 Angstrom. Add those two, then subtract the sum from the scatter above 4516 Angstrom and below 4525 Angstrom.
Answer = -0.17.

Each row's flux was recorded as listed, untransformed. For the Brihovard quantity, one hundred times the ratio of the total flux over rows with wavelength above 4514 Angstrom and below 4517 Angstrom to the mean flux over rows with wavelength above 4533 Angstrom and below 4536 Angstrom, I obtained 318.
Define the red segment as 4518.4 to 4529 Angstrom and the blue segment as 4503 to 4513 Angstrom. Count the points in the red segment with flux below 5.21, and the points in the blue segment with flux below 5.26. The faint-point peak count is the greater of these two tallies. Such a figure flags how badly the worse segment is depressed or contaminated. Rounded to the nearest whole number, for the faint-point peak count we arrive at 4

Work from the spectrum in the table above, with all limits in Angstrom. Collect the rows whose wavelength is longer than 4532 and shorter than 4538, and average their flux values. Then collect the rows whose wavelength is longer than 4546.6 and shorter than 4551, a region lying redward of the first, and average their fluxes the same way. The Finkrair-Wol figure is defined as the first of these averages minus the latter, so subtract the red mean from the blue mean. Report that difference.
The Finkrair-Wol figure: -0.28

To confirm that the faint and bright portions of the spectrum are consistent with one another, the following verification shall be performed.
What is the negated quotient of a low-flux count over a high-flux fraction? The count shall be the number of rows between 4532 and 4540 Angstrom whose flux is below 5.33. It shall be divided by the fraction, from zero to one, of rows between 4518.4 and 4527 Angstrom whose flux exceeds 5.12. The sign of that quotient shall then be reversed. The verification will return -6.7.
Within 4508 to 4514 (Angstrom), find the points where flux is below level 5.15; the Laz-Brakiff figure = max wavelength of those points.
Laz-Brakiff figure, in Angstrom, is 4513.72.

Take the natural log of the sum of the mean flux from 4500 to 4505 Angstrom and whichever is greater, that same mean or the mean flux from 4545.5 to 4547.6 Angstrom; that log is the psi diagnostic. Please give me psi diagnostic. 2.45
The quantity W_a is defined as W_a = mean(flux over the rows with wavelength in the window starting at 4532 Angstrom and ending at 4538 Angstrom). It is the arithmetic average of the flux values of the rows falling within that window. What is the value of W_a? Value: 5.1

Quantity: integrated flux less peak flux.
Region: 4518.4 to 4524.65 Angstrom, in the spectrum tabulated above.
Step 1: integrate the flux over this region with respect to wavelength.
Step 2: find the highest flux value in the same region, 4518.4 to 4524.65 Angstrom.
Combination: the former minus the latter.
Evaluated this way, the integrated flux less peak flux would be 29.2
